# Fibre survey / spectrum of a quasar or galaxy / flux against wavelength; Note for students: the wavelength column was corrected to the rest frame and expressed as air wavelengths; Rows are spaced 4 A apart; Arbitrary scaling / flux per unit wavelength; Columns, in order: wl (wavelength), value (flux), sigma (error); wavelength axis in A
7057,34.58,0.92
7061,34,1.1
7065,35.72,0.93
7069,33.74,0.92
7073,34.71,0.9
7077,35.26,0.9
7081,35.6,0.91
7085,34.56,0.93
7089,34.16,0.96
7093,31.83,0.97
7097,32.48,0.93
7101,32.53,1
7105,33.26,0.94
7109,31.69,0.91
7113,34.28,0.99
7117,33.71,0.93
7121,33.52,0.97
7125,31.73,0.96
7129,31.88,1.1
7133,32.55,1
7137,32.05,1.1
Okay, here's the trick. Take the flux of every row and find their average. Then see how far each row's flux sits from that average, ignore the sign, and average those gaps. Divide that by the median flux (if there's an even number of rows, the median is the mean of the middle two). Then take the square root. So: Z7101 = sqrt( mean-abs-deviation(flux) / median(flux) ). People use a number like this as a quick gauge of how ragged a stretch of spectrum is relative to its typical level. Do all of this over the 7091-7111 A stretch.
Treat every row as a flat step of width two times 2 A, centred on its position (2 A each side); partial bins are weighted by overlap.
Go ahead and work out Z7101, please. 0.121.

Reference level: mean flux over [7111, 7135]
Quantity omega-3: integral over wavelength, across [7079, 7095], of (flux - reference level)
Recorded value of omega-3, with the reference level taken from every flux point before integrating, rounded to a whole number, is 17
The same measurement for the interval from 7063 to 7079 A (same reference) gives 31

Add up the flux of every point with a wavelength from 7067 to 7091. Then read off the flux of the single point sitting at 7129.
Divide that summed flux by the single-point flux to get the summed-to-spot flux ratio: 6.53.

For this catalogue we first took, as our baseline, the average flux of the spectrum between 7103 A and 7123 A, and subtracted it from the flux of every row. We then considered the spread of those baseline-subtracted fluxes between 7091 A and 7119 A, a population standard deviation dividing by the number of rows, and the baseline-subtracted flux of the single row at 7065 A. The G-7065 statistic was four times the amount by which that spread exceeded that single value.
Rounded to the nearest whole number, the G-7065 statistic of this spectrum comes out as -6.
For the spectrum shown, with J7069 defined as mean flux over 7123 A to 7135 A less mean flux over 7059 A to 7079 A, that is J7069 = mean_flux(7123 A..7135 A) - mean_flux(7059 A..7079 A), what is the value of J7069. -2.63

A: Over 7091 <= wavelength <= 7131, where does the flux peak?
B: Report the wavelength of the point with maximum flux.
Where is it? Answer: 7113 A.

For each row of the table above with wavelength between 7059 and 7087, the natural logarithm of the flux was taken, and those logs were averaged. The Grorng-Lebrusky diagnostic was 3.55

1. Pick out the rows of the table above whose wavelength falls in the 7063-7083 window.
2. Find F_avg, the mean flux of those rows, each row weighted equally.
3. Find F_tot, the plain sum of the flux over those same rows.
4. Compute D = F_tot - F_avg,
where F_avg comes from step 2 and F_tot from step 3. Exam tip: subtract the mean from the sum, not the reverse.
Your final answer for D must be 140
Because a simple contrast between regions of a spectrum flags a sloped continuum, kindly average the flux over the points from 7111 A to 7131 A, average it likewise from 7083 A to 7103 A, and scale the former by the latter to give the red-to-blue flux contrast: 0.997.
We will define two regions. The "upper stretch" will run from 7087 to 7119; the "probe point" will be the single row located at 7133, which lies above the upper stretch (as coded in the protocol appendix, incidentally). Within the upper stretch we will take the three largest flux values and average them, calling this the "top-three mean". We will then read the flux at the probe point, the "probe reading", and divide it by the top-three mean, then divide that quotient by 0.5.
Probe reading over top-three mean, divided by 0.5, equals 1.91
